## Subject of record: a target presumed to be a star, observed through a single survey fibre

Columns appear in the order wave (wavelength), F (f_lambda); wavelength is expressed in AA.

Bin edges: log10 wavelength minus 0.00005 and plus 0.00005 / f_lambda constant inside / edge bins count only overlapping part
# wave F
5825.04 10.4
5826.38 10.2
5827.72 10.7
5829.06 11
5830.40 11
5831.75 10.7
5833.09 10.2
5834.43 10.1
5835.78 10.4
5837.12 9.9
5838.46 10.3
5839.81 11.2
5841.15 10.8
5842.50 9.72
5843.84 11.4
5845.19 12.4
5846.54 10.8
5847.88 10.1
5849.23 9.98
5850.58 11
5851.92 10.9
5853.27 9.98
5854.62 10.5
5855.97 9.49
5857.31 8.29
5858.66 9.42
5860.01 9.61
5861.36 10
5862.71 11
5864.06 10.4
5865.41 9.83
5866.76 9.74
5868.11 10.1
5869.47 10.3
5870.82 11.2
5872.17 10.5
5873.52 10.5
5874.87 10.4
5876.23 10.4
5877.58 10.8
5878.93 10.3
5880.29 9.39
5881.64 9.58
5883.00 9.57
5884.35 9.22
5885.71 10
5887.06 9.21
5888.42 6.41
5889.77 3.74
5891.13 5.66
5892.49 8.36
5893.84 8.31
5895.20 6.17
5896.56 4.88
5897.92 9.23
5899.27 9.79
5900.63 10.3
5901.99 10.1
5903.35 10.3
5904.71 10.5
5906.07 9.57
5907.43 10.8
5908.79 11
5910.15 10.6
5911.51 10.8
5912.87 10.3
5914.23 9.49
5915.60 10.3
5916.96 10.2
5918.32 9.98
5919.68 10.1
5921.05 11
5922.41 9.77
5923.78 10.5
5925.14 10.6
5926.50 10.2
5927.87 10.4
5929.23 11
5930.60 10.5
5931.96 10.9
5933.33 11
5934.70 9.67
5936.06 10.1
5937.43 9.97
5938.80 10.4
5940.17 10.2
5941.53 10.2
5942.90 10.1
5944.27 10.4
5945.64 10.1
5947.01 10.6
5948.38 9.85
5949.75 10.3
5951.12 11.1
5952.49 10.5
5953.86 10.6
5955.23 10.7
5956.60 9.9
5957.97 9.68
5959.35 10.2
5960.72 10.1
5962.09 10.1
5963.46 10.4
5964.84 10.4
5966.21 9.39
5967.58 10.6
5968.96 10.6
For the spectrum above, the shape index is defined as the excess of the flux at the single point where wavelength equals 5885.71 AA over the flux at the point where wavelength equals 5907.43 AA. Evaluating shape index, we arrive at -0.8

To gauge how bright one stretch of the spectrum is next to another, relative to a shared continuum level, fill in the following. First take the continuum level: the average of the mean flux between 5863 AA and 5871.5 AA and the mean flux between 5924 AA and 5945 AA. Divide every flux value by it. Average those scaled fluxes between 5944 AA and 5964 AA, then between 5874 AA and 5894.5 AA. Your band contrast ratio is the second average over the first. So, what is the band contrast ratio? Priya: 0.85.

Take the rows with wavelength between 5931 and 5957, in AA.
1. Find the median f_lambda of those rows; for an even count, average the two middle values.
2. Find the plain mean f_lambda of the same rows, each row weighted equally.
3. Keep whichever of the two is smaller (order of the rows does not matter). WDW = 10.3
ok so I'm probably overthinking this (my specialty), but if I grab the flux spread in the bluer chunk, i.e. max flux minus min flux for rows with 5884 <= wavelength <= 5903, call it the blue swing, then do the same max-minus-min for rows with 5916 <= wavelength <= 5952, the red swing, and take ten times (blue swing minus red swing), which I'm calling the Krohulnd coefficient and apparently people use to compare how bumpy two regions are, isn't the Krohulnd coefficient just 51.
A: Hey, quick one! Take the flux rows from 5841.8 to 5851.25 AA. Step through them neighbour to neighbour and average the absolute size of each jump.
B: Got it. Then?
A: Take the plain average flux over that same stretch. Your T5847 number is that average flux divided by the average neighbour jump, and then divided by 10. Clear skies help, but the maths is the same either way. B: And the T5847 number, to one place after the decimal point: 1.1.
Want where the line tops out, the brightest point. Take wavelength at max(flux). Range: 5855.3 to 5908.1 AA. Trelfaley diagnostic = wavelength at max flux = 5870.82 AA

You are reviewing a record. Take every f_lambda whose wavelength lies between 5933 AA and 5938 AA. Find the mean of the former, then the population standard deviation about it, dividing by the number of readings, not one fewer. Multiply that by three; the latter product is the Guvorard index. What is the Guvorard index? 1.5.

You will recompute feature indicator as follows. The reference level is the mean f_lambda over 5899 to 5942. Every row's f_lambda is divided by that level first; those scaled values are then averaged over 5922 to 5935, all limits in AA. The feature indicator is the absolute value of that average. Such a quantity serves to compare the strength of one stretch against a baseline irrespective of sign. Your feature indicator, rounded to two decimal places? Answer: 1.01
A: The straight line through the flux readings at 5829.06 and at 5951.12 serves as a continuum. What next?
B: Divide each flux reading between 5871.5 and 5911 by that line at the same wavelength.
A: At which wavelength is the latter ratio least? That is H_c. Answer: 5889.77 AA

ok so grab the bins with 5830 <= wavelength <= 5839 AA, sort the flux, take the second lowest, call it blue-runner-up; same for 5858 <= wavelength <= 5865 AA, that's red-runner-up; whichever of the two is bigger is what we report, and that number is 10.1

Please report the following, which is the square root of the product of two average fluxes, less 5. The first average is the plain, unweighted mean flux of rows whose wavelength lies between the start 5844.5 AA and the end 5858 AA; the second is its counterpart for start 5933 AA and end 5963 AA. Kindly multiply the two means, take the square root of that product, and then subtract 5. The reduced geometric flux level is 5.30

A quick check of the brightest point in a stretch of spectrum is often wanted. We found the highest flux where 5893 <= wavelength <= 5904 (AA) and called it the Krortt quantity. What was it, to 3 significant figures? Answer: 10.3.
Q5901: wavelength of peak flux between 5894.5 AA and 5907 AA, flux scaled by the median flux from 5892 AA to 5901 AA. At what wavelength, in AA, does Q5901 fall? 5904.71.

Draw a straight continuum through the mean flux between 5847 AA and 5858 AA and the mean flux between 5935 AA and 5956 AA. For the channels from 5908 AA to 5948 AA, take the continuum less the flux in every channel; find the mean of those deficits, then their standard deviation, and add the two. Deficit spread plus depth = 0.33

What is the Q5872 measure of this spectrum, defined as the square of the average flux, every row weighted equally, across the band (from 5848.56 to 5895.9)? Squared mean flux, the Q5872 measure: 89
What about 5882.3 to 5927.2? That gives 87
